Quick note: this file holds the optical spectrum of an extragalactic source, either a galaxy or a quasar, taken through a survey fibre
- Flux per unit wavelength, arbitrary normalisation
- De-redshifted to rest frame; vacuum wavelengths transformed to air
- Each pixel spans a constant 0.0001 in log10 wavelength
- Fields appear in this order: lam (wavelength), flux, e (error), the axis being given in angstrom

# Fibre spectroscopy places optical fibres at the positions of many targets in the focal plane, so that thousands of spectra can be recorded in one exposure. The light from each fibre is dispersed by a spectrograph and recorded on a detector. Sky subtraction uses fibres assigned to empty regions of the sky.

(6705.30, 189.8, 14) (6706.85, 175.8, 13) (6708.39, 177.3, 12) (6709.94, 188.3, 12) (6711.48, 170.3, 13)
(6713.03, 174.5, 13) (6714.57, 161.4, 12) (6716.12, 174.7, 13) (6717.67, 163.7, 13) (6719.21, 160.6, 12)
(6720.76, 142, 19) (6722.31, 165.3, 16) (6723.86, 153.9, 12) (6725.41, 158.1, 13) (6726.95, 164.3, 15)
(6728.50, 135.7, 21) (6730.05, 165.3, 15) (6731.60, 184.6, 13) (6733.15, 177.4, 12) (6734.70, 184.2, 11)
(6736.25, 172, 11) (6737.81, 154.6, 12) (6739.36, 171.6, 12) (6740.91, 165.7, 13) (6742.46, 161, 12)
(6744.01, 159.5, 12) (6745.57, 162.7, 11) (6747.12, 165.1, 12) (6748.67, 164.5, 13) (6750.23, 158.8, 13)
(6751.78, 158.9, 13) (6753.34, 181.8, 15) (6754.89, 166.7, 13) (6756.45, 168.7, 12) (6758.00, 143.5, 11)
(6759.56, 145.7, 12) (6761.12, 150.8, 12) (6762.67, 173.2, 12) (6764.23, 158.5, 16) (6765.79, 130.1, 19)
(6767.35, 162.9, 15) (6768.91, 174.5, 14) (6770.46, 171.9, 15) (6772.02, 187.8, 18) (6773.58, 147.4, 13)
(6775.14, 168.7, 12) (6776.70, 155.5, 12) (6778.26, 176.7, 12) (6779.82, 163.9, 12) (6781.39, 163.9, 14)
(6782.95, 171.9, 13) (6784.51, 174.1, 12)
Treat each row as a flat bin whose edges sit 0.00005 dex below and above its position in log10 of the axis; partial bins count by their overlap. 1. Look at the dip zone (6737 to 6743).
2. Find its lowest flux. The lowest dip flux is 154.6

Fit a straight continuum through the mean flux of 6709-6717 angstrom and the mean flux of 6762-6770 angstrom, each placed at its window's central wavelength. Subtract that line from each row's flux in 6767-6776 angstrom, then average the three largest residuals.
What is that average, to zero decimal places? 19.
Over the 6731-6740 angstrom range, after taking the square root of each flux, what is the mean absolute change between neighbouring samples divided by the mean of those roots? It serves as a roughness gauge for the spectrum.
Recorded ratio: 0.035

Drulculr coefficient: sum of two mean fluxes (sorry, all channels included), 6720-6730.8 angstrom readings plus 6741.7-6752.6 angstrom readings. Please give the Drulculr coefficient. 316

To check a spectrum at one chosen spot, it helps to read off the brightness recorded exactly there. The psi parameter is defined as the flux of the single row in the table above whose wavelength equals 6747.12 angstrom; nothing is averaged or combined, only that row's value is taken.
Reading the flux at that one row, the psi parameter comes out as 165.1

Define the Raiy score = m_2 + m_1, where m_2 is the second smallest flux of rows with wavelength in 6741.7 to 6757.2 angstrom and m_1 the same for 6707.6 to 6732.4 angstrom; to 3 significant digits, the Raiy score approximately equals 301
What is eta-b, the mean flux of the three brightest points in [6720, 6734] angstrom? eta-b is 176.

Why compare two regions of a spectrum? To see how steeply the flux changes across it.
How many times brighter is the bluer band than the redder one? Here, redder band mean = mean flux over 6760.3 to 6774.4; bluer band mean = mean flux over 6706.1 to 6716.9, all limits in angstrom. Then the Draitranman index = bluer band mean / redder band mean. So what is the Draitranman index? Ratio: 1.08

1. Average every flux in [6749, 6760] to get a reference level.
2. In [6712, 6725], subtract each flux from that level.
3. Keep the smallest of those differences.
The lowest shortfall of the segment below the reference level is -14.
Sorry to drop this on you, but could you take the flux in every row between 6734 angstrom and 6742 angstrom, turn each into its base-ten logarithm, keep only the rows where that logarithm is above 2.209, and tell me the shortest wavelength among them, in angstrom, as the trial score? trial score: 6734.70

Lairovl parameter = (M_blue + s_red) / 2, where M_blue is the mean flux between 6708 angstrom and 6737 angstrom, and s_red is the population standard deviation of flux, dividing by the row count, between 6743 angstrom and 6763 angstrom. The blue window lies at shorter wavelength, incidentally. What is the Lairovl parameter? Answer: 88.6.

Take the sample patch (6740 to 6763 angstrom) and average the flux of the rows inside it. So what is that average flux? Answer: 162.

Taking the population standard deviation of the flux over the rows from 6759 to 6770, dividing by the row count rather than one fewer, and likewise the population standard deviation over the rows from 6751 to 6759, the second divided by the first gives 0.86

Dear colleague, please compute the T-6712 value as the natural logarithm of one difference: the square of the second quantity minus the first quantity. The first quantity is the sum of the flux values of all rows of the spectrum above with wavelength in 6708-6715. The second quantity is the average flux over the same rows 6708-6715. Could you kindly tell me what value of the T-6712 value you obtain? 10.3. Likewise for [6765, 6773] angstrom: 10.2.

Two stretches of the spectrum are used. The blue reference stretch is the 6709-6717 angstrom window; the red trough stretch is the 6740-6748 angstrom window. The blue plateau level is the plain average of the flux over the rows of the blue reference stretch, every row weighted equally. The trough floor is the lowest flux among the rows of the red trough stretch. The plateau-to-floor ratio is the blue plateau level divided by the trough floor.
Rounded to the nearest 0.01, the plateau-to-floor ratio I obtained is 1.09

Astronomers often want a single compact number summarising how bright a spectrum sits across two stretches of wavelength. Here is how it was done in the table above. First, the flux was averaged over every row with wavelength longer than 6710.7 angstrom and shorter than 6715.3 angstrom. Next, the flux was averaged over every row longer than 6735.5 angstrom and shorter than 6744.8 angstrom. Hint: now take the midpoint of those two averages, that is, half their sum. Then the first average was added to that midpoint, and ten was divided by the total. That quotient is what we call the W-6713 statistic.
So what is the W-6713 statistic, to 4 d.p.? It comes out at 0.0298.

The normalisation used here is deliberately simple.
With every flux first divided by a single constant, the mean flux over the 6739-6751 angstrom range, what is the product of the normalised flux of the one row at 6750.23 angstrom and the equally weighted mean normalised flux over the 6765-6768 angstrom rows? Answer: 0.87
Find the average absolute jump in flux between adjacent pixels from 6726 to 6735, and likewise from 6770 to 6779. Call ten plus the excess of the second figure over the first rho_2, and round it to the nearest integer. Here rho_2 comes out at 14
